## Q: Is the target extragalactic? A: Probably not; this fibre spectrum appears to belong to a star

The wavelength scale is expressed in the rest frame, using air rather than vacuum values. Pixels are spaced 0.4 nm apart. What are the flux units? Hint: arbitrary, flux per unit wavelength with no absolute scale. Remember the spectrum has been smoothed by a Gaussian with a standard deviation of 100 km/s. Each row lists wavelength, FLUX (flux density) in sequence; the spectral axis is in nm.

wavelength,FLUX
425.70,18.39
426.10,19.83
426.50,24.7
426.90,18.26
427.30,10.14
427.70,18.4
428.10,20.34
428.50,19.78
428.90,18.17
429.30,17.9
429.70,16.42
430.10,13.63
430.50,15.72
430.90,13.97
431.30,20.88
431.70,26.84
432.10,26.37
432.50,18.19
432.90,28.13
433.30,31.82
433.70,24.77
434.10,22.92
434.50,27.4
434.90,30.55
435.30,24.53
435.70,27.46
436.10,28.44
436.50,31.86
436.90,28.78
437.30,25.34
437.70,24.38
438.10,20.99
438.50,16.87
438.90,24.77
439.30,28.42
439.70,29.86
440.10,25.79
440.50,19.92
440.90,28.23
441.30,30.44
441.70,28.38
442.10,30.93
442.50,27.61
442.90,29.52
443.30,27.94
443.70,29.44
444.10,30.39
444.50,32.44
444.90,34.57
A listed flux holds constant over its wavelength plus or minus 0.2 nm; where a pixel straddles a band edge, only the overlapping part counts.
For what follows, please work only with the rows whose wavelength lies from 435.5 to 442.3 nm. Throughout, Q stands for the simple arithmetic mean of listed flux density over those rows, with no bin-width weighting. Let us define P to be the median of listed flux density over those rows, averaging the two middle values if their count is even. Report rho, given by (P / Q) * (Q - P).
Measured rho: -1.82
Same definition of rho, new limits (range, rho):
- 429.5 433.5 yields 1.53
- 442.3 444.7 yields 0.08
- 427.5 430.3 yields -0.37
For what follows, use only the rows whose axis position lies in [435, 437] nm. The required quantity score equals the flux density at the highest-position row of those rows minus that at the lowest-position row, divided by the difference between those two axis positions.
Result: 2.7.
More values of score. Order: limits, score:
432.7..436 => -0.2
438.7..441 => 1.7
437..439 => -0.4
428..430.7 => -1.9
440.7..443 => 0.6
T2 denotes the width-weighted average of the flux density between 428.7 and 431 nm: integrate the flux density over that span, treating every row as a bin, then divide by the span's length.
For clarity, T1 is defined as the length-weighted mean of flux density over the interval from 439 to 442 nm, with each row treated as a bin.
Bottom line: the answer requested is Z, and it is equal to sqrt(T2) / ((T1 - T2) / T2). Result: 6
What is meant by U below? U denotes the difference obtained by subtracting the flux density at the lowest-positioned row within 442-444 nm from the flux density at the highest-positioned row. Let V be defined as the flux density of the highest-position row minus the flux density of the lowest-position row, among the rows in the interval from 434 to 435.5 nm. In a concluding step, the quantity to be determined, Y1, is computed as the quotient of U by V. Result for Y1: -0.9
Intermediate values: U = -1.5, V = 2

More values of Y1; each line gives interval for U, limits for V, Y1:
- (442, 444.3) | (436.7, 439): 0.1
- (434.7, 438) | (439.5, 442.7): 2.7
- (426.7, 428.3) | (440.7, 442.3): 0.8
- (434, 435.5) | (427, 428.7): 0.2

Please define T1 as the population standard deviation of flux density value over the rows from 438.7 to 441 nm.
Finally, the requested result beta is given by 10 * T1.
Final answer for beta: 33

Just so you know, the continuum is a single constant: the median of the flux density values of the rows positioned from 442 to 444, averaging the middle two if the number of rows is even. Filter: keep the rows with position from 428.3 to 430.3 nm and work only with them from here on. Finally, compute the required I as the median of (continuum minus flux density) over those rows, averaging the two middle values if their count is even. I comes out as 11.5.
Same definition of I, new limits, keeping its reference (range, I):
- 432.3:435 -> 2.0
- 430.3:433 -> 8.6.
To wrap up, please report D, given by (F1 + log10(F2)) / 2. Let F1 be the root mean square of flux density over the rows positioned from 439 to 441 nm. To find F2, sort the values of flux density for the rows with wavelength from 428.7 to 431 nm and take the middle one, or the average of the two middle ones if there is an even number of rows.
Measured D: 13.9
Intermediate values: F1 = 27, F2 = 16.1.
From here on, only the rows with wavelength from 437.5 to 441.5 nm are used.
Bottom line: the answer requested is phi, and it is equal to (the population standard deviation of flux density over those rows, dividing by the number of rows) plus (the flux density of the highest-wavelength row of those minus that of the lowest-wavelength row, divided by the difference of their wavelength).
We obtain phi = 6.0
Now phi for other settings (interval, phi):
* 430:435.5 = 7.8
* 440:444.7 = 4.6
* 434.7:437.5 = 0.3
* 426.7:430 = 2.3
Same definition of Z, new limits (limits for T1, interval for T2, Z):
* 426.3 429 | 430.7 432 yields -39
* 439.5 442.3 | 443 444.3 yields -97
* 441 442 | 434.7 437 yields 180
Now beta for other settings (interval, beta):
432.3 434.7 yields 43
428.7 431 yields 17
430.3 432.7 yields 49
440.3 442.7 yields 36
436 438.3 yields 35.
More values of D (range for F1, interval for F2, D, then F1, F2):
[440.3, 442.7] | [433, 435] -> 14.6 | 28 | 27.4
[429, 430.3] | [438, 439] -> 8.7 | 16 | 21.0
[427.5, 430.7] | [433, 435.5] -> 9.5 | 18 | 26.1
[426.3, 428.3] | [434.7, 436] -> 10.2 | 19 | 27.5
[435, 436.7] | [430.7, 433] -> 14.8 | 28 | 23.6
